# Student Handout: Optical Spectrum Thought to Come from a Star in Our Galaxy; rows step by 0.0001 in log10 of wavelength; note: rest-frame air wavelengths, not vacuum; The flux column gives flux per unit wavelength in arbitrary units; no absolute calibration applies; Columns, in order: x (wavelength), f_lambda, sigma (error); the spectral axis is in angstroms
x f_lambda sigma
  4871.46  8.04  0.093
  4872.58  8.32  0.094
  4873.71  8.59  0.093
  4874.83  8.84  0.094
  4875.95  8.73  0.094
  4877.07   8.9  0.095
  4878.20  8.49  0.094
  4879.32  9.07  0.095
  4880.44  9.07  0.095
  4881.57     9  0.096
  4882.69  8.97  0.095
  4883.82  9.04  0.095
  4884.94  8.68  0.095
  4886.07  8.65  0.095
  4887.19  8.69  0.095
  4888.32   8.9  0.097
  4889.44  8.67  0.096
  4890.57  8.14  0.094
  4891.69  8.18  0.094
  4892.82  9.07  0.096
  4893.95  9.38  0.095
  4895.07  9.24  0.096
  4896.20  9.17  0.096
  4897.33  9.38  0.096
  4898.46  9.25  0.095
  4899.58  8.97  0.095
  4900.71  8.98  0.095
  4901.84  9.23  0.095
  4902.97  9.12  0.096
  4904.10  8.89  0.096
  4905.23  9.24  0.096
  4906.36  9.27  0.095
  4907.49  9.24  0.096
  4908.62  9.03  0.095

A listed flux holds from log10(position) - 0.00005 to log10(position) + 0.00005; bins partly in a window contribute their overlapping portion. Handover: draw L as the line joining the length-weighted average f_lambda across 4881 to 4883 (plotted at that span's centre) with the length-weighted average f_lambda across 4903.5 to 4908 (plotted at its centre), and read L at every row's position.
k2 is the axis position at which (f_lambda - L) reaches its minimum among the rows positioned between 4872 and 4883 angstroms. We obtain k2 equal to 4872.58 angstroms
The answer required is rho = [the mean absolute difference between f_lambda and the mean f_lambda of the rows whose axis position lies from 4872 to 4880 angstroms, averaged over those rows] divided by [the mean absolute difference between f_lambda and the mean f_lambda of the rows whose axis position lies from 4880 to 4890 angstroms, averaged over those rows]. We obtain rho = 1.3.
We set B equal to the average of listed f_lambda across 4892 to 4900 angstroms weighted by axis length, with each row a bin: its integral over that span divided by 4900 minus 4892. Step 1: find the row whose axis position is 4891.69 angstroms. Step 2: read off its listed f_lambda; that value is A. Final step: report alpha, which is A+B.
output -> 17.4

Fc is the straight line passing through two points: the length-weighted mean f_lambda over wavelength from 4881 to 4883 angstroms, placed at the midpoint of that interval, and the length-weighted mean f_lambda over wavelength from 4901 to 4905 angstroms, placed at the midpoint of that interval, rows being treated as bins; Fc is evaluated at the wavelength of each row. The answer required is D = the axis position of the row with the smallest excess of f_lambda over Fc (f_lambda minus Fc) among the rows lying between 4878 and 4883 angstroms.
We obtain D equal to 4878.20 angstroms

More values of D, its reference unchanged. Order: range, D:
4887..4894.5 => 4890.57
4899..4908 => 4904.10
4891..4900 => 4891.69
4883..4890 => 4886.07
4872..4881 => 4872.58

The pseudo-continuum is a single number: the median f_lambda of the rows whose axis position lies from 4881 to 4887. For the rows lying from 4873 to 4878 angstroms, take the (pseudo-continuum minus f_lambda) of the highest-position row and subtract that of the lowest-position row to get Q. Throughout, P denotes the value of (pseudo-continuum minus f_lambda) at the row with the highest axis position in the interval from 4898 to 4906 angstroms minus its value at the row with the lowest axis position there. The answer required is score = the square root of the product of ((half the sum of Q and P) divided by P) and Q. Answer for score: 2.16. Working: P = 0.01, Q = -0.31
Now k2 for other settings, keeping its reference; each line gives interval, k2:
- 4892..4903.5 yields 4899.58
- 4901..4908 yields 4904.10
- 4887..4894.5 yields 4890.57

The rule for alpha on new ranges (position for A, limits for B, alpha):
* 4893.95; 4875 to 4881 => 18.2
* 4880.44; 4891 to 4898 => 18.1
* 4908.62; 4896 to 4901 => 18.2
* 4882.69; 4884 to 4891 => 17.6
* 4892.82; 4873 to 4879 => 17.8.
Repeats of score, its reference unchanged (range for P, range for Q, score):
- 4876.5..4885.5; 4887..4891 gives 0.98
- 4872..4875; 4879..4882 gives 0.17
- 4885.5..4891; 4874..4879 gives 0.54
